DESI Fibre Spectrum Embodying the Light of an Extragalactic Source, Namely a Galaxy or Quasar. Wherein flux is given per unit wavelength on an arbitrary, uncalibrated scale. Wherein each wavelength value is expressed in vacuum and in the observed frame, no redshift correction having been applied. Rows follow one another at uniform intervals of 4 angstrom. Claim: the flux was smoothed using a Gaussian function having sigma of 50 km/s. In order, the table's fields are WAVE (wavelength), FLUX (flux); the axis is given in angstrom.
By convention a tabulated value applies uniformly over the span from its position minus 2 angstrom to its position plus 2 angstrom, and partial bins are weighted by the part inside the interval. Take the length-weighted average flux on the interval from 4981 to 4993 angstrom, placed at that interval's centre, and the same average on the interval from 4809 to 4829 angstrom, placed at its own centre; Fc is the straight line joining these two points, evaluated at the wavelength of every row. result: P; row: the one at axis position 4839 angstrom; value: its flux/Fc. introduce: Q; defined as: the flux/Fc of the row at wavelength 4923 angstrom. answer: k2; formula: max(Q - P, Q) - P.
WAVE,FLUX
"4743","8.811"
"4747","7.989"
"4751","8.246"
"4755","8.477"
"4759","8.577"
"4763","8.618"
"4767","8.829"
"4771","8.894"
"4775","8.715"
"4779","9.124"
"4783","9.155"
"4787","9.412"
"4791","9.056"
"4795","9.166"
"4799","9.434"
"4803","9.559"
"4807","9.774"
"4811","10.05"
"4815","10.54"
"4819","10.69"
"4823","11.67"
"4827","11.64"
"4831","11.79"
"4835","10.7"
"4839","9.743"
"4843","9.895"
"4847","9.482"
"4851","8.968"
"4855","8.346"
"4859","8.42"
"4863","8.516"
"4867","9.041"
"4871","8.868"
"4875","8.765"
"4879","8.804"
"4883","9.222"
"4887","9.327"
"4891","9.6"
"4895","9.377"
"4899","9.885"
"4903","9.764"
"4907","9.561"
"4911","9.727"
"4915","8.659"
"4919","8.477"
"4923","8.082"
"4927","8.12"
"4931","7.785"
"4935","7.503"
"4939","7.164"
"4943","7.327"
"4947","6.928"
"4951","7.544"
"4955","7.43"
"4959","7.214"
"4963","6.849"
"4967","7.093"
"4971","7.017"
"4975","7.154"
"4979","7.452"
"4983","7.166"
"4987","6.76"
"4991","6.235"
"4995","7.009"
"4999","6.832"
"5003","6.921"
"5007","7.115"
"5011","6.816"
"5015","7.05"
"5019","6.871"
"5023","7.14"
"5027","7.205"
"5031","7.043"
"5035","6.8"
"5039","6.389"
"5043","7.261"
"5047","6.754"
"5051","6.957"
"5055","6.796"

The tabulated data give 0.04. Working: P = 0.94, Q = 0.97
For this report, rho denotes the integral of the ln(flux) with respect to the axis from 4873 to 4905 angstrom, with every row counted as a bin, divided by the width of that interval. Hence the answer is 2.23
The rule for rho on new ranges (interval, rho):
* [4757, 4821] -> 2.23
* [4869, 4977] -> 2.10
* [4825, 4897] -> 2.24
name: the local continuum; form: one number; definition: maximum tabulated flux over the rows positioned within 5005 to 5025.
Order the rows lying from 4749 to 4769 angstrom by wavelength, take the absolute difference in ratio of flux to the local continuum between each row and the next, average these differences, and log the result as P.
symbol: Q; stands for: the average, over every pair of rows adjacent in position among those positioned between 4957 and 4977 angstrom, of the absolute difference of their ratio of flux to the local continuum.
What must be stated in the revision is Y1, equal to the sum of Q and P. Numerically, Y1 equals 0.05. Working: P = 0.020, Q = 0.029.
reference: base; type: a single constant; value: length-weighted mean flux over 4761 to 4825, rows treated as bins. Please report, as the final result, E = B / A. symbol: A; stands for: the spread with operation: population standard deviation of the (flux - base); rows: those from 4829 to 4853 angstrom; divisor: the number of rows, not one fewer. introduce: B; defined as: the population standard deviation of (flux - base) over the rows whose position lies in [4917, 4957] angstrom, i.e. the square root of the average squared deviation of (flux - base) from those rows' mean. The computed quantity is 0.5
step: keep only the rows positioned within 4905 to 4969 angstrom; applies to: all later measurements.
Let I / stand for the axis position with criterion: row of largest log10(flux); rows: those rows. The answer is 4911 angstrom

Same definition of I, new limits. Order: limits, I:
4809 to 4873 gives 4831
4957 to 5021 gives 4979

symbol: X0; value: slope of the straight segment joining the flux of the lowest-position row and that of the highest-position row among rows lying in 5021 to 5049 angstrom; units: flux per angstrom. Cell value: -0.016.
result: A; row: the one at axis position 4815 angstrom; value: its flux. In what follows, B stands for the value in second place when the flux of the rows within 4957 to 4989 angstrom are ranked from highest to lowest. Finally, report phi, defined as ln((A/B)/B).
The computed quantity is -1.60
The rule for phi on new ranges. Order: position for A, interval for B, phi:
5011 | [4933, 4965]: -2.11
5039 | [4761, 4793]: -2.57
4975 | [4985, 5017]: -1.94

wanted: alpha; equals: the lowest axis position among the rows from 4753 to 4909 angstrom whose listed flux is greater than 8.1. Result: 4755 angstrom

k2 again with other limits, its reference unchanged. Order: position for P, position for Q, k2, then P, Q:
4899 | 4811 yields -0.20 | 1.11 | 0.90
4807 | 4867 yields 0.06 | 0.87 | 0.93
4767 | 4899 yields 0.39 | 0.72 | 1.11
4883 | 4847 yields -0.06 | 0.99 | 0.93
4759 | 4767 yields 0.03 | 0.69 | 0.72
